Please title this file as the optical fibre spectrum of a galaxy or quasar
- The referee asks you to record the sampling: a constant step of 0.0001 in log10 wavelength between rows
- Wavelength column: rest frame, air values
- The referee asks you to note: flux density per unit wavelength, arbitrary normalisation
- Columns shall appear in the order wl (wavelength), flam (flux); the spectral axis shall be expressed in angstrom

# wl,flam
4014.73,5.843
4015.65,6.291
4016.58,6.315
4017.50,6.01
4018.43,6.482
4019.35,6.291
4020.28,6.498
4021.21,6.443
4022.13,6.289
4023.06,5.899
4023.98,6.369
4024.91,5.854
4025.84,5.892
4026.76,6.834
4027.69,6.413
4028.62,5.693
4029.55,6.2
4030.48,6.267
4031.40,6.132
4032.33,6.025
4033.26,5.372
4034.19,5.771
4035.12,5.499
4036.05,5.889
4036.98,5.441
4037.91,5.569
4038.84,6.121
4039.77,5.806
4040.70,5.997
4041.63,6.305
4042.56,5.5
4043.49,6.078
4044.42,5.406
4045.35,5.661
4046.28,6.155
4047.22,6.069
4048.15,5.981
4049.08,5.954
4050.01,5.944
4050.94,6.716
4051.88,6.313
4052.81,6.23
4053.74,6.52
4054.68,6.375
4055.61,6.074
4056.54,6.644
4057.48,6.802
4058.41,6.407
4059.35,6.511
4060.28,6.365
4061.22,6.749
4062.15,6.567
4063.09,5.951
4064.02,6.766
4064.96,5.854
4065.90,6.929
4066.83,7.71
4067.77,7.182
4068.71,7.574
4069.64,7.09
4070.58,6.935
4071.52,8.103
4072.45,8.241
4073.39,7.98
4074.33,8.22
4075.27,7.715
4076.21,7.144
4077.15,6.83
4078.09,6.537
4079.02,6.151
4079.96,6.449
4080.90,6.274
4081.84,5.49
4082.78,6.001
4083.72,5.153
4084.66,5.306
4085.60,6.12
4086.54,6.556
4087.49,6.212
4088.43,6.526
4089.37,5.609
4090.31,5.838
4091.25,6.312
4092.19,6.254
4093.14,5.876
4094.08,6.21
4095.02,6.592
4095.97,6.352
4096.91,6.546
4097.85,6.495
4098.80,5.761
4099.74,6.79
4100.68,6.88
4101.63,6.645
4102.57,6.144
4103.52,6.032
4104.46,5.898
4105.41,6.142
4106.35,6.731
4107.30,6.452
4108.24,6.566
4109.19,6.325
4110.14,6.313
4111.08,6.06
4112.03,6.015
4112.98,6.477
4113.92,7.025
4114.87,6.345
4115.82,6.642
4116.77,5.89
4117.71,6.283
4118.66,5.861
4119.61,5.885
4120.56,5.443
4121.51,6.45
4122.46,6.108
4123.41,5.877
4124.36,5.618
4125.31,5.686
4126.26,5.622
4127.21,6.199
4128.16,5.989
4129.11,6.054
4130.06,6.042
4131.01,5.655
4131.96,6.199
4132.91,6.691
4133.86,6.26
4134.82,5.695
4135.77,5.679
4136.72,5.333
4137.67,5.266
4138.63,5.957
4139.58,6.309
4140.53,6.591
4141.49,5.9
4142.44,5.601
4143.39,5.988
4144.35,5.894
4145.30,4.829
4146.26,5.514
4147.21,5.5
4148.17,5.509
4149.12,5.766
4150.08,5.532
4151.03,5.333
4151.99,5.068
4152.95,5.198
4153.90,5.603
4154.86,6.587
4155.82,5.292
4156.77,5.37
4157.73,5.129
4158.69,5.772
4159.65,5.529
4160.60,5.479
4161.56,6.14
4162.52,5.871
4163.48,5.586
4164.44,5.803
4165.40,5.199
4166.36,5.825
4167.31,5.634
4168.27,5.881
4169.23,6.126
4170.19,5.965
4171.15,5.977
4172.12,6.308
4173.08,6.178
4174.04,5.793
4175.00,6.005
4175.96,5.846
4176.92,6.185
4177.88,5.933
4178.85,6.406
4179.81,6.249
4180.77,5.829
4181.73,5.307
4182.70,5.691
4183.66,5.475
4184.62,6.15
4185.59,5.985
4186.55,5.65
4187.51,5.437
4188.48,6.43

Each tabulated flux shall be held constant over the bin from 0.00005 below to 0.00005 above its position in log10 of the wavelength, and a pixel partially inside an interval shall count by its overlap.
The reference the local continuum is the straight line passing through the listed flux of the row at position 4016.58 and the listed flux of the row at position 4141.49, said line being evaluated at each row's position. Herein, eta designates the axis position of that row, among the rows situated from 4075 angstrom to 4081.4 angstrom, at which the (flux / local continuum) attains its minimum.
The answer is 4079.02 angstrom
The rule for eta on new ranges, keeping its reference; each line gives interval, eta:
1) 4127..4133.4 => 4131.01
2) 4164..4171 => 4165.40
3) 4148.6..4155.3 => 4151.99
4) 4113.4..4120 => 4118.66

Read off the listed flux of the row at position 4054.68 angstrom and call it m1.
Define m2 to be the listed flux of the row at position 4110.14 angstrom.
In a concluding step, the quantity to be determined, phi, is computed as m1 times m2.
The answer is 40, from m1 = 6.375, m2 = 6.313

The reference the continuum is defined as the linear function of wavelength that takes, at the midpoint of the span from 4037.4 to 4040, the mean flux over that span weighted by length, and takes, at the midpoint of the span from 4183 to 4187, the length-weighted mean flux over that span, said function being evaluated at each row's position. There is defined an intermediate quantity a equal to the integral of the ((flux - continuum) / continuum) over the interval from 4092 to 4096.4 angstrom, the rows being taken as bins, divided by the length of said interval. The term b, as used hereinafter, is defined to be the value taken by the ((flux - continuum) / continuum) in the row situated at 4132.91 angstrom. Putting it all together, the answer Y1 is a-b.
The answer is -0.075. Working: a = 0.074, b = 0.15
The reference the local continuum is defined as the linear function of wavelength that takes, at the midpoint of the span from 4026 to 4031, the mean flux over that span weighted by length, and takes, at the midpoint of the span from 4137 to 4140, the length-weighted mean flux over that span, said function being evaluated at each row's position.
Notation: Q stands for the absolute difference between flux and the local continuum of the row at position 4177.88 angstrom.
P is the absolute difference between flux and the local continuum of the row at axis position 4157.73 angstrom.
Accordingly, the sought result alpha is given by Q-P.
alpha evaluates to -0.3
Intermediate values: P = 0.59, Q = 0.30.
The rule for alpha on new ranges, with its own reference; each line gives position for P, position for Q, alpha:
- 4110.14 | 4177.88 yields -0.1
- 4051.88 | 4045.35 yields 0.4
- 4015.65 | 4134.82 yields 0.1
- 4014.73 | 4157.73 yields 0.1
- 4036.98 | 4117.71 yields -0.4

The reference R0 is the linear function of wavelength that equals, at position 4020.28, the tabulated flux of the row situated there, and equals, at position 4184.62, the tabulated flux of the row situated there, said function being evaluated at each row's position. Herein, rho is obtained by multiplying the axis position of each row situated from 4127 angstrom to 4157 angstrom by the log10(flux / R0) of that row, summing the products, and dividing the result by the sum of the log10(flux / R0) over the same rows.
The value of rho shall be 4145.6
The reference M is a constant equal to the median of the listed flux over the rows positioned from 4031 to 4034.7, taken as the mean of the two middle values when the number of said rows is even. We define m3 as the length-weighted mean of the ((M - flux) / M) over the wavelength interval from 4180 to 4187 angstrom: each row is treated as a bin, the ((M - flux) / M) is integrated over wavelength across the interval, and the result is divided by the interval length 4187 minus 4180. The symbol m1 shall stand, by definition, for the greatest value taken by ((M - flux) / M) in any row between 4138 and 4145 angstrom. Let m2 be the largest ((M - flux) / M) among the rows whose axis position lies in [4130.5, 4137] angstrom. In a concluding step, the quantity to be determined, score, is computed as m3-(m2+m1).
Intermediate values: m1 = 0.05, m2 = 0.10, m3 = 0.03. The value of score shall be -0.12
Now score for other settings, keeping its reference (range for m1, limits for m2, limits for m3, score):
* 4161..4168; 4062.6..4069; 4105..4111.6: -0.21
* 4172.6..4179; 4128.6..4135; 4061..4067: -0.18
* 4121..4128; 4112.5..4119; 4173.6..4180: -0.08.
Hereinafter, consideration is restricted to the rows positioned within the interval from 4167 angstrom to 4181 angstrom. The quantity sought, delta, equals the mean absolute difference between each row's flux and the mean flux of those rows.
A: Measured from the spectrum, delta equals 0.18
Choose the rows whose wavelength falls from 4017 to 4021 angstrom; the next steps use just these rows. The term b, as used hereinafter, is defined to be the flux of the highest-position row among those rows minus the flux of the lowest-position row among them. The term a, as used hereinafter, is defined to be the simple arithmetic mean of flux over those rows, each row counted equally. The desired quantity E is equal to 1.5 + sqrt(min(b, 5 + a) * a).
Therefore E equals 3.3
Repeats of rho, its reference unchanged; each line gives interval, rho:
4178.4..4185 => 4182.9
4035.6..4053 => 4042.5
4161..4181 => 4167.9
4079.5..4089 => 4083.4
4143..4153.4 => 4148.8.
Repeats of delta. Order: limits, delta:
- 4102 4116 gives 0.24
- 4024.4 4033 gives 0.25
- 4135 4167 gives 0.31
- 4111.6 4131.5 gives 0.29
